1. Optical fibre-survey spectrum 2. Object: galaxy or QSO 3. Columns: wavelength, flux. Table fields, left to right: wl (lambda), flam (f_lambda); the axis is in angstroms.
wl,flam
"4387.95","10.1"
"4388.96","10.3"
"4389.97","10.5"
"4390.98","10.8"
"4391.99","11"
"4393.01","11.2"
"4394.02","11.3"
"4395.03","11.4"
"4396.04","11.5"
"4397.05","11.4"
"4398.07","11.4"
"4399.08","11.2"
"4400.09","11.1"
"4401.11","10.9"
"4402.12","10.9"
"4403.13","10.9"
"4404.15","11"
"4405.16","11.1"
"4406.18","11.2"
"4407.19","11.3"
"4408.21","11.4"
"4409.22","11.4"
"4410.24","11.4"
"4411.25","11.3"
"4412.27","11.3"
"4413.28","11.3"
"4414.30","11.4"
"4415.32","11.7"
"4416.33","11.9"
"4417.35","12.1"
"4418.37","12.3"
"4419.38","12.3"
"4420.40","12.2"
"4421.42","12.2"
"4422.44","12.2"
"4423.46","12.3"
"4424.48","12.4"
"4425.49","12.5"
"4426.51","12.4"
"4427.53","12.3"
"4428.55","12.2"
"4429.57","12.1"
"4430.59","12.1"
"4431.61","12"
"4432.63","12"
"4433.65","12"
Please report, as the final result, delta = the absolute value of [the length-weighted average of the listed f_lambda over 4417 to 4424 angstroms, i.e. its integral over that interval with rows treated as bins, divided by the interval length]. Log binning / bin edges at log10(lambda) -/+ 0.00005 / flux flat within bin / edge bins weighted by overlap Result 12.2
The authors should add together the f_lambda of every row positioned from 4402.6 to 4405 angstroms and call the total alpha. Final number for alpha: 21.9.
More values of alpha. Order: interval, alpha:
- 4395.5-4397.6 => 22.9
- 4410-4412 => 22.7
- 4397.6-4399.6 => 22.6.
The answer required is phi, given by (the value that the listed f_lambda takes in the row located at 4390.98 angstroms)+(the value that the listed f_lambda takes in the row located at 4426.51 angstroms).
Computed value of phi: 23.2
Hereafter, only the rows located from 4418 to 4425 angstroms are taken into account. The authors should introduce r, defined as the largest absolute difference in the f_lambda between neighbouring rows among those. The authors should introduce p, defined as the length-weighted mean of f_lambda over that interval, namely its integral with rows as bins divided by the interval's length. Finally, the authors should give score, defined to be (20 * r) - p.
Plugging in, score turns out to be -10.3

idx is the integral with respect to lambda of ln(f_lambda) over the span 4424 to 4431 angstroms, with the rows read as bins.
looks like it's 17.6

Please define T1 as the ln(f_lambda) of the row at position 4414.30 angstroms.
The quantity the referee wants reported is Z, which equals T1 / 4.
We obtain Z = 0.608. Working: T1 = 2.43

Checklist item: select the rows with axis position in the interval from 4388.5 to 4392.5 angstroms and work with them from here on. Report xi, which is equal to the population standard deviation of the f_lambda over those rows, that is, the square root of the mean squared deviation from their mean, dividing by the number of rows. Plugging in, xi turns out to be 0.27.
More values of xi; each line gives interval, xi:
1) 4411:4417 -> 0.23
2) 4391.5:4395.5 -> 0.15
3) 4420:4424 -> 0.04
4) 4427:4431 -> 0.08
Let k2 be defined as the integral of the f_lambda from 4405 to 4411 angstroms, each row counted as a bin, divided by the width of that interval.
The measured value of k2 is 11.3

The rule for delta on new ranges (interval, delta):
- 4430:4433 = 12.0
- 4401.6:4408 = 11.1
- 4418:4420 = 12.3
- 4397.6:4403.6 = 11.1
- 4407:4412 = 11.4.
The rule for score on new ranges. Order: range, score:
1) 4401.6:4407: -9.0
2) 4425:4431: -10.3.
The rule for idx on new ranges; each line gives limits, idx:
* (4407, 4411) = 9.7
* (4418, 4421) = 7.5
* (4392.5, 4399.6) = 17.2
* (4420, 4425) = 12.5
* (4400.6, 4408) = 17.8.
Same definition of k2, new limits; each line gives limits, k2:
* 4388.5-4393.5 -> 10.8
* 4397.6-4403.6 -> 11.1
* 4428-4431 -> 12.1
